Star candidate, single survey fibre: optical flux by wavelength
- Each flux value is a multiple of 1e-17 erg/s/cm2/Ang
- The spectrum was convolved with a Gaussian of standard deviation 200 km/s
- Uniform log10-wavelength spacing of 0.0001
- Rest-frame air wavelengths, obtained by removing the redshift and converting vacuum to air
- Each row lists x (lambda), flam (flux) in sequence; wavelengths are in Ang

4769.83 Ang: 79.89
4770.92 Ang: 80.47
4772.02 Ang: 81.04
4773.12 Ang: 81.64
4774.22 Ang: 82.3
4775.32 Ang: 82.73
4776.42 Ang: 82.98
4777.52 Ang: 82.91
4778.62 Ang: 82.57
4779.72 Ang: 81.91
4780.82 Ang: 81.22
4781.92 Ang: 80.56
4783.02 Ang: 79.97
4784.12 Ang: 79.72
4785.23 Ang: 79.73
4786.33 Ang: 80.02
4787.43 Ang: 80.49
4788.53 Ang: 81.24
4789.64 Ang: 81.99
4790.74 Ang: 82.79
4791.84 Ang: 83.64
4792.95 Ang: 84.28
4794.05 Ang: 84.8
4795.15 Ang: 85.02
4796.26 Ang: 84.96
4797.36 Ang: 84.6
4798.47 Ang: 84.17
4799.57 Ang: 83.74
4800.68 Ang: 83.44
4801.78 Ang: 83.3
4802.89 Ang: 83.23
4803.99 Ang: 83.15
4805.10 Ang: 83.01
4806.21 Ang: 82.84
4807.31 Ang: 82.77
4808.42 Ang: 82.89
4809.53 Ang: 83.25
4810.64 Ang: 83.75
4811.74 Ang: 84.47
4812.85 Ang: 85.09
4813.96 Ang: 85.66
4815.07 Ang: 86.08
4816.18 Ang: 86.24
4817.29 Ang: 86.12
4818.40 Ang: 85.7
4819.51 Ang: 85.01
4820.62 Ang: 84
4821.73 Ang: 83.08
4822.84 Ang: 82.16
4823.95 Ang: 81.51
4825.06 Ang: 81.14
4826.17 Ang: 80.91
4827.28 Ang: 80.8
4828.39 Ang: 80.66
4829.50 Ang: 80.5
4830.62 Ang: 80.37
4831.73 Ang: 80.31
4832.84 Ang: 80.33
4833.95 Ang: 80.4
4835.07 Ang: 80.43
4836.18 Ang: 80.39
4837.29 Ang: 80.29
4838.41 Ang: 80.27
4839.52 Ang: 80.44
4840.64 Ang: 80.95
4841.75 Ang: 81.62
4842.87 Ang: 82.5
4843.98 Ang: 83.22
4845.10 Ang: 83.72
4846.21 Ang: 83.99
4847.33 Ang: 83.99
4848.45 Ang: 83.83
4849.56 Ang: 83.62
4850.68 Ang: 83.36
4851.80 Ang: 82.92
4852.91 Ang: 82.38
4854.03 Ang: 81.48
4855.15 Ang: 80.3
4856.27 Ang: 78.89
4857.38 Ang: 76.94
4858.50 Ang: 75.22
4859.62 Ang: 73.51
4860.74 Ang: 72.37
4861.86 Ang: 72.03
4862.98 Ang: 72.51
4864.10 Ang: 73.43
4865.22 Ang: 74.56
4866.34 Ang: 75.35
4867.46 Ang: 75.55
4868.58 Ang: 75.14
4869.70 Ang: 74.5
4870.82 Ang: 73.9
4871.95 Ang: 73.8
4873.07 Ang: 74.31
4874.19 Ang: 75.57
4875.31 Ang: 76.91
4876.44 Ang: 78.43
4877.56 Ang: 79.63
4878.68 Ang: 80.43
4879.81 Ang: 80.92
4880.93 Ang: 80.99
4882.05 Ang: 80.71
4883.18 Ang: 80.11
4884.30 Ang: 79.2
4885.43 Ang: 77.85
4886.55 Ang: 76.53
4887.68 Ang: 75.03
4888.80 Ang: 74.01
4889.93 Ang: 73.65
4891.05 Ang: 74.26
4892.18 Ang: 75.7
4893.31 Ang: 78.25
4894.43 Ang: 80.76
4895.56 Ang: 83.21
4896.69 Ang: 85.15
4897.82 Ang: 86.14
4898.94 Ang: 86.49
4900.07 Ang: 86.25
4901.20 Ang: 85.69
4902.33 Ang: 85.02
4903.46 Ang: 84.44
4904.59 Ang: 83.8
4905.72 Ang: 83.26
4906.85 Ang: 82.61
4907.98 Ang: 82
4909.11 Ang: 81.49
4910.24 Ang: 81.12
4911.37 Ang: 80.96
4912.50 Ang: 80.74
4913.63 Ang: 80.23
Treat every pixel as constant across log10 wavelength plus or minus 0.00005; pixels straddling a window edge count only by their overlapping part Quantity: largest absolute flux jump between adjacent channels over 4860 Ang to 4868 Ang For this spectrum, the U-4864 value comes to 1.13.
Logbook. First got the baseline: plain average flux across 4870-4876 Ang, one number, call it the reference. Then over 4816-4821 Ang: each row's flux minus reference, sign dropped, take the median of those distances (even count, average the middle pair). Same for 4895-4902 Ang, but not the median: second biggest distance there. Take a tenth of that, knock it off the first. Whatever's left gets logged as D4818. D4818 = 10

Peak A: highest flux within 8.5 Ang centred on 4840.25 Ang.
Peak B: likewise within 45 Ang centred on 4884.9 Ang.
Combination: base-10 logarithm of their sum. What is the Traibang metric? 2.23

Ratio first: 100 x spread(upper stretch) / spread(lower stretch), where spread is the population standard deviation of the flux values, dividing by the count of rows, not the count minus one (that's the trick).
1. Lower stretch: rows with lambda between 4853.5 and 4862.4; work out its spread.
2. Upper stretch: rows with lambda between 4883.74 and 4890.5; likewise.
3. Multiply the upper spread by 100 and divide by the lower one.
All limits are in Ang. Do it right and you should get 59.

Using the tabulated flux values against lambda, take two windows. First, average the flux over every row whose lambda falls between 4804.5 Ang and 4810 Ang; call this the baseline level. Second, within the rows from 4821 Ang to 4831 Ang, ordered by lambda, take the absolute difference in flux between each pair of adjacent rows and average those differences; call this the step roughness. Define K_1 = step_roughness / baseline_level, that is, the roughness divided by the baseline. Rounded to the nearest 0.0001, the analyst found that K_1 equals 0.0041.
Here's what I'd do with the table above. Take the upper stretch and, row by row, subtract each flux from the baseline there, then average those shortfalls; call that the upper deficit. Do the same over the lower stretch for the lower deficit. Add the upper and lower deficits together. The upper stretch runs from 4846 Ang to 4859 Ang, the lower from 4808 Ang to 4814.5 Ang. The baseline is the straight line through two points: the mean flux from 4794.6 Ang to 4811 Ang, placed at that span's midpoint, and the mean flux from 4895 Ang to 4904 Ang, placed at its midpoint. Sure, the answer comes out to 2.6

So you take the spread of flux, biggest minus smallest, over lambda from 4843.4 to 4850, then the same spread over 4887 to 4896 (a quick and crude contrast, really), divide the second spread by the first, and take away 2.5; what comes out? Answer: 9.9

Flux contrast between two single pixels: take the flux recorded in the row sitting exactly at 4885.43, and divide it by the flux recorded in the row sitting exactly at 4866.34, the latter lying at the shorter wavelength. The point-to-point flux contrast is 1.03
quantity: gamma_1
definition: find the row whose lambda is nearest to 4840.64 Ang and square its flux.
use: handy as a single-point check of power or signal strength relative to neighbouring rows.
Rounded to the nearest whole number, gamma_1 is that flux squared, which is 6553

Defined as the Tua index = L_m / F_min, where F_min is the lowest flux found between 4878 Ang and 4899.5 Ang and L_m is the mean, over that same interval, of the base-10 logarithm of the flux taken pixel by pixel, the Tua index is 0.0258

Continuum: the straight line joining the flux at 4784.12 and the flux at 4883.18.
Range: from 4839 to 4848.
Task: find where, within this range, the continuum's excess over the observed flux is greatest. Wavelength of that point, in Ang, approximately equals 4839.52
